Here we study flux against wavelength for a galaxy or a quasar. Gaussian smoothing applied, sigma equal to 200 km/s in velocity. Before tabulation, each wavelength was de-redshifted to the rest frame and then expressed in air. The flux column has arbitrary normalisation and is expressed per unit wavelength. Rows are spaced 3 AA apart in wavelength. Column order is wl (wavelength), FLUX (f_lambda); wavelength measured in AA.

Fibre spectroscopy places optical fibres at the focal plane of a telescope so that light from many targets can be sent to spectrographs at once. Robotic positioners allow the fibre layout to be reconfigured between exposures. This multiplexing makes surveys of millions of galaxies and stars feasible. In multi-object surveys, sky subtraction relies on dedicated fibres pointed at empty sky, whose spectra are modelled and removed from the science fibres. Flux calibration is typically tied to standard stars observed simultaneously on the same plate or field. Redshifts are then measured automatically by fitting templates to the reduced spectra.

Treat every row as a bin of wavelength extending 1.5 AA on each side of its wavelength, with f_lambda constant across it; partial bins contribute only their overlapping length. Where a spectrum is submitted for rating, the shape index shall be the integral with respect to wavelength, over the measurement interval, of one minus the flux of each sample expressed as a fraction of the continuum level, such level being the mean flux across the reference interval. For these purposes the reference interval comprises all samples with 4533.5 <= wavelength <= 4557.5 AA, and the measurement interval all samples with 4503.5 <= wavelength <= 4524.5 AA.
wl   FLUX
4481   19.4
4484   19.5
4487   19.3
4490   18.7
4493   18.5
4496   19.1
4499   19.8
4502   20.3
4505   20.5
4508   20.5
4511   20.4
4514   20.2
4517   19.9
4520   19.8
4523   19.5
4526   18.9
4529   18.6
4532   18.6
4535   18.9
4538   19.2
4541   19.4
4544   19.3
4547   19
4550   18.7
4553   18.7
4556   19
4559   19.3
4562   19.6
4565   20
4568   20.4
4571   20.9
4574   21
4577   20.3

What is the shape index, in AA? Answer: -1.20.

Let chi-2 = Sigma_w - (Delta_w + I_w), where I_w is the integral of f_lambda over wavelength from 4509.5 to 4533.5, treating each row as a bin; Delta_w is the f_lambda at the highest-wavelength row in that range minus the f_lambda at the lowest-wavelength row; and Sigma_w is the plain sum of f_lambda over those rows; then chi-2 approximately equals -310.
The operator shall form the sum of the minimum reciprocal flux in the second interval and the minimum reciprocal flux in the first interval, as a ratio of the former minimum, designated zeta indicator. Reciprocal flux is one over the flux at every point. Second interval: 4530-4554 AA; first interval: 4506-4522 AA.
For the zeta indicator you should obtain 1.95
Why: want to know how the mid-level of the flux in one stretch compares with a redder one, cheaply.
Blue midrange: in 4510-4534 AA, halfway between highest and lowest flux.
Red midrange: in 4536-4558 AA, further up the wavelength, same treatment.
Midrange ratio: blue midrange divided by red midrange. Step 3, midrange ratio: 1.02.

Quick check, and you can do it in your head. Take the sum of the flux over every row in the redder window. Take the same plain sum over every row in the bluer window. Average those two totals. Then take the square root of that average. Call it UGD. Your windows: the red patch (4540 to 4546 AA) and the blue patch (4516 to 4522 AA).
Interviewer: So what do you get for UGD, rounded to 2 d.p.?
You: 6.26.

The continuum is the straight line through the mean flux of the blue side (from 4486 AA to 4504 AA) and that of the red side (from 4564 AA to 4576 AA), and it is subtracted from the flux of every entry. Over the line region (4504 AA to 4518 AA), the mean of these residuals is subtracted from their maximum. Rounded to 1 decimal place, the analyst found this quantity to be 0.3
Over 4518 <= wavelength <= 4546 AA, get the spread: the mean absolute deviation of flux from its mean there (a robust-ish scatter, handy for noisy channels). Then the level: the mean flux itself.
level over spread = 56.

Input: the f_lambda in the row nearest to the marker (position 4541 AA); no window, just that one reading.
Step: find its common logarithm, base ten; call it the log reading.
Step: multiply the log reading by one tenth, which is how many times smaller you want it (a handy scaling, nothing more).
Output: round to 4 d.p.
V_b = 0.1288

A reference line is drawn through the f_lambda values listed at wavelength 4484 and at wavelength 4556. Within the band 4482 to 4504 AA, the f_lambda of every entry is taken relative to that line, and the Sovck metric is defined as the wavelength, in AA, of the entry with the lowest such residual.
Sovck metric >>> 4493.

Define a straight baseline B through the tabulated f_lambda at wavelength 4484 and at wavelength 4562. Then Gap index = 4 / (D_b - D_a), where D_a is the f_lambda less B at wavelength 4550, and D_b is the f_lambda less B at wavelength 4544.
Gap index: 7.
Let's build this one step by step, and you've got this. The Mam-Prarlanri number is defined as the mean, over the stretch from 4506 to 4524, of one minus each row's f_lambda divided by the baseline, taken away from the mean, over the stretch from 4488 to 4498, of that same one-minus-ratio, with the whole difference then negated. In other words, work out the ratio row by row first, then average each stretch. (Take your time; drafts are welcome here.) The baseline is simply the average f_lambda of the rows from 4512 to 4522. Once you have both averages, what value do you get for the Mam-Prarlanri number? -0.06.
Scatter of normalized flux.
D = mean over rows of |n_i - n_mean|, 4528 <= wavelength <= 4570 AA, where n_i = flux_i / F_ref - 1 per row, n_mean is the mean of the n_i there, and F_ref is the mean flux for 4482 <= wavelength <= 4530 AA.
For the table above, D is 0.021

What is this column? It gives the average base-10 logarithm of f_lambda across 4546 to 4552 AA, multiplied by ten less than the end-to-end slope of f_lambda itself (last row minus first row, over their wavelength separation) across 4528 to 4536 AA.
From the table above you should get -12.7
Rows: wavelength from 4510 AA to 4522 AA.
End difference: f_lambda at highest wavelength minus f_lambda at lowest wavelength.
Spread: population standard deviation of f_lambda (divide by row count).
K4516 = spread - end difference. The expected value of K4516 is 0.84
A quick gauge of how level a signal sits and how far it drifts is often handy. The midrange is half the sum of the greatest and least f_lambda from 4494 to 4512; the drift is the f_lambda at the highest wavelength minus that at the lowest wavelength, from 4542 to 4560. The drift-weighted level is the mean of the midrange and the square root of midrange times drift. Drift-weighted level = 9.9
